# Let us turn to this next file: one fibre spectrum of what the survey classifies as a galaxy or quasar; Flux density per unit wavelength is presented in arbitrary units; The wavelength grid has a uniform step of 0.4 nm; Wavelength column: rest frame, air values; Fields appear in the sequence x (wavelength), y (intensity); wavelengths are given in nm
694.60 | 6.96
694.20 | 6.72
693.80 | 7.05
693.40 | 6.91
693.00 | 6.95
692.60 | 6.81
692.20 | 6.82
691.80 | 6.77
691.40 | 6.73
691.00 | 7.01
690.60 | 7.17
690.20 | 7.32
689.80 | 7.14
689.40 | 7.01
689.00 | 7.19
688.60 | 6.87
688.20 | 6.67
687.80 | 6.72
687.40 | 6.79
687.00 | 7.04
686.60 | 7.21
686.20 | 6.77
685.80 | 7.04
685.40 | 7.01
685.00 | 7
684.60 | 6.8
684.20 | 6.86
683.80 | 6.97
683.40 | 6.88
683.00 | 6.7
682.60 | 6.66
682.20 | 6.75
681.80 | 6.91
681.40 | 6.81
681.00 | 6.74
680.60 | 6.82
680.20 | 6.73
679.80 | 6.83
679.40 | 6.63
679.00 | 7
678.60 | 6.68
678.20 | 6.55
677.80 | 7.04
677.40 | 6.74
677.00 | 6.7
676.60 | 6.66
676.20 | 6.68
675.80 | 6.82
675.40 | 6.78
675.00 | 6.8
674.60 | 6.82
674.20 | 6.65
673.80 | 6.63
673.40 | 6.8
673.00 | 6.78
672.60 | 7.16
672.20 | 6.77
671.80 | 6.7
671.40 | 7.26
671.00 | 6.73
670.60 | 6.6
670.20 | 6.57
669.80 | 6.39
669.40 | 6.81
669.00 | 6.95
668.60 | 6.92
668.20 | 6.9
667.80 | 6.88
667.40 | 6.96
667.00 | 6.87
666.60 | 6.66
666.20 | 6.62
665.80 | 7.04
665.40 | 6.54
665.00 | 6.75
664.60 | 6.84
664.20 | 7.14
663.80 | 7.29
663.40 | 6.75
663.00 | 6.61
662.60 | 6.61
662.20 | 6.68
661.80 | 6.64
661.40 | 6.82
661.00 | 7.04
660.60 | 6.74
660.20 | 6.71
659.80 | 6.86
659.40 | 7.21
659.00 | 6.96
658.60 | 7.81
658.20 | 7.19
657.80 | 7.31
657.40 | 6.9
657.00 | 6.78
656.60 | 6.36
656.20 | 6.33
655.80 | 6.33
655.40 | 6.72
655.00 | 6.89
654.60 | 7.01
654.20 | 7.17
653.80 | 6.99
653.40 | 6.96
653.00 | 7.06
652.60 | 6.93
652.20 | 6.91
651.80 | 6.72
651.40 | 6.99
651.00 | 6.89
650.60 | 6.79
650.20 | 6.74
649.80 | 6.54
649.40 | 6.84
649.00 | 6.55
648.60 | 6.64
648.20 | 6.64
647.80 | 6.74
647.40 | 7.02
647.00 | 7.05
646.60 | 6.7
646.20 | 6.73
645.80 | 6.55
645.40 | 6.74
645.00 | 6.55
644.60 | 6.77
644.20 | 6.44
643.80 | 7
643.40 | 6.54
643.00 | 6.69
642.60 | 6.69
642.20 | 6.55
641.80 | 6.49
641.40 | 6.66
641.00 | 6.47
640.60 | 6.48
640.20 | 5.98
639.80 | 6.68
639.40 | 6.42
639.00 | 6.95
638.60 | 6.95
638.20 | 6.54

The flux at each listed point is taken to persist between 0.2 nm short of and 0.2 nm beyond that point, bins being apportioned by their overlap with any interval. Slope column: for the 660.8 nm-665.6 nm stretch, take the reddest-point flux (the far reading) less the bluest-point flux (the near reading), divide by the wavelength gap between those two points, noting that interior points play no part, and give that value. -0.11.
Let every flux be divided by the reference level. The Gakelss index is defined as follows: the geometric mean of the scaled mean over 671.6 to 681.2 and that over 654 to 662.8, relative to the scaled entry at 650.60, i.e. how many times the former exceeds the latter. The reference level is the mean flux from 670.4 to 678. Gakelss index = 1.00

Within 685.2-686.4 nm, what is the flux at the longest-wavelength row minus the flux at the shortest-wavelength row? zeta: -0.24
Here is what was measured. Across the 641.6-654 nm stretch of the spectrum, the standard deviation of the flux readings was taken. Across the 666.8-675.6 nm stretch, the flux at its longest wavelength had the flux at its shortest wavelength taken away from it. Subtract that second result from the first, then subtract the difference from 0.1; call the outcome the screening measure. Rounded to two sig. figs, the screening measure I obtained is -0.17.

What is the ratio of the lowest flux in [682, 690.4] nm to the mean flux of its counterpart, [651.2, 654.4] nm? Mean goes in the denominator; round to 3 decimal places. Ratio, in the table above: 0.956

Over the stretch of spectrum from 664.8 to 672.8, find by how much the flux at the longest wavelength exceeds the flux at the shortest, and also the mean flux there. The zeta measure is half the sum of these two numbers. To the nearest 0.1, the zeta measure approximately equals 3.6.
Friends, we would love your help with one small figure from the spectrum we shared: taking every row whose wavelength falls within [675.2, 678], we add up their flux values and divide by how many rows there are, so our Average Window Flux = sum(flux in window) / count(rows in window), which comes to 6.77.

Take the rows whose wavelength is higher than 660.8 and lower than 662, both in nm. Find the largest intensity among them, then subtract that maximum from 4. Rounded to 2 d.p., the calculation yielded -3.04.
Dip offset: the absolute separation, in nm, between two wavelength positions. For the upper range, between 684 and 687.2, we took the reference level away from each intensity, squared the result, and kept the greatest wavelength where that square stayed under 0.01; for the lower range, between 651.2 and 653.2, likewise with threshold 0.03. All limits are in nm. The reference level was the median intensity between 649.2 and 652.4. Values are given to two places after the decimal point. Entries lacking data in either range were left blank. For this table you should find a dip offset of 33.60 nm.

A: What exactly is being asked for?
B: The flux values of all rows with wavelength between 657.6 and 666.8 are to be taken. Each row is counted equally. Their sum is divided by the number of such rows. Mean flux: 6.91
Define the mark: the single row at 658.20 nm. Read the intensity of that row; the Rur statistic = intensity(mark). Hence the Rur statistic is 7.19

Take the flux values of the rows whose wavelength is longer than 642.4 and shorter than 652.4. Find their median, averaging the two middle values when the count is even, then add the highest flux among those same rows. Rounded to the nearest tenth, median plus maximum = 13.8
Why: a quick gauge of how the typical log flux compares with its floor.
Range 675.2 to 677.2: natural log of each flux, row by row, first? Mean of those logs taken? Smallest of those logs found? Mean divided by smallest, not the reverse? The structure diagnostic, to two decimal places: 1.01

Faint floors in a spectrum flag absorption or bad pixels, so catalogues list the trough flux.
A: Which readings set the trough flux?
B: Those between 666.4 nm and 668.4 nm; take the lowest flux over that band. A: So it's 6.66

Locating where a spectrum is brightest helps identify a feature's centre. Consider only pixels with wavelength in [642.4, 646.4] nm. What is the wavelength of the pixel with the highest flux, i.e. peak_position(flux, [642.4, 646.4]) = 643.80 nm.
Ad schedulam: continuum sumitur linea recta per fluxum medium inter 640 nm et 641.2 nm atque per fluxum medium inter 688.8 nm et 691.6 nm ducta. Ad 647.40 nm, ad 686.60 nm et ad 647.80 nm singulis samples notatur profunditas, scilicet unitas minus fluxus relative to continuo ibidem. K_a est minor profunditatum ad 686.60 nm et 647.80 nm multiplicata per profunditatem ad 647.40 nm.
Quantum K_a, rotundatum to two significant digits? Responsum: 0.0047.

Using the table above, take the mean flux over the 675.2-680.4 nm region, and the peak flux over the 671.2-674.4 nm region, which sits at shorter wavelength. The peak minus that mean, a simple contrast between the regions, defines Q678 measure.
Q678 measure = 0.5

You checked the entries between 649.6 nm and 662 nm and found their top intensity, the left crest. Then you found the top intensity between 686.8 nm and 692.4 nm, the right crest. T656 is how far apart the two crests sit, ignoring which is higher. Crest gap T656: 0.49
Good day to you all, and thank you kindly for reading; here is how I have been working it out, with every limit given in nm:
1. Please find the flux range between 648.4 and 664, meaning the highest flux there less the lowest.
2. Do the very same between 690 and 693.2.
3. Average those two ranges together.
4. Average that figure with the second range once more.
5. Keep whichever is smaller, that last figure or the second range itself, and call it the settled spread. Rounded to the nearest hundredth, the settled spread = 0.59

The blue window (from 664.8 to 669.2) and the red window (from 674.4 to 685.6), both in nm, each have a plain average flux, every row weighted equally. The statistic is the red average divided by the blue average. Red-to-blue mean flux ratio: 1.00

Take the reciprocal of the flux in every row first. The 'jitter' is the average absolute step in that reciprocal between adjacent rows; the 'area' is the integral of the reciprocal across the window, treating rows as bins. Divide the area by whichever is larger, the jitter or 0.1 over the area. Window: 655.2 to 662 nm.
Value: 9.87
